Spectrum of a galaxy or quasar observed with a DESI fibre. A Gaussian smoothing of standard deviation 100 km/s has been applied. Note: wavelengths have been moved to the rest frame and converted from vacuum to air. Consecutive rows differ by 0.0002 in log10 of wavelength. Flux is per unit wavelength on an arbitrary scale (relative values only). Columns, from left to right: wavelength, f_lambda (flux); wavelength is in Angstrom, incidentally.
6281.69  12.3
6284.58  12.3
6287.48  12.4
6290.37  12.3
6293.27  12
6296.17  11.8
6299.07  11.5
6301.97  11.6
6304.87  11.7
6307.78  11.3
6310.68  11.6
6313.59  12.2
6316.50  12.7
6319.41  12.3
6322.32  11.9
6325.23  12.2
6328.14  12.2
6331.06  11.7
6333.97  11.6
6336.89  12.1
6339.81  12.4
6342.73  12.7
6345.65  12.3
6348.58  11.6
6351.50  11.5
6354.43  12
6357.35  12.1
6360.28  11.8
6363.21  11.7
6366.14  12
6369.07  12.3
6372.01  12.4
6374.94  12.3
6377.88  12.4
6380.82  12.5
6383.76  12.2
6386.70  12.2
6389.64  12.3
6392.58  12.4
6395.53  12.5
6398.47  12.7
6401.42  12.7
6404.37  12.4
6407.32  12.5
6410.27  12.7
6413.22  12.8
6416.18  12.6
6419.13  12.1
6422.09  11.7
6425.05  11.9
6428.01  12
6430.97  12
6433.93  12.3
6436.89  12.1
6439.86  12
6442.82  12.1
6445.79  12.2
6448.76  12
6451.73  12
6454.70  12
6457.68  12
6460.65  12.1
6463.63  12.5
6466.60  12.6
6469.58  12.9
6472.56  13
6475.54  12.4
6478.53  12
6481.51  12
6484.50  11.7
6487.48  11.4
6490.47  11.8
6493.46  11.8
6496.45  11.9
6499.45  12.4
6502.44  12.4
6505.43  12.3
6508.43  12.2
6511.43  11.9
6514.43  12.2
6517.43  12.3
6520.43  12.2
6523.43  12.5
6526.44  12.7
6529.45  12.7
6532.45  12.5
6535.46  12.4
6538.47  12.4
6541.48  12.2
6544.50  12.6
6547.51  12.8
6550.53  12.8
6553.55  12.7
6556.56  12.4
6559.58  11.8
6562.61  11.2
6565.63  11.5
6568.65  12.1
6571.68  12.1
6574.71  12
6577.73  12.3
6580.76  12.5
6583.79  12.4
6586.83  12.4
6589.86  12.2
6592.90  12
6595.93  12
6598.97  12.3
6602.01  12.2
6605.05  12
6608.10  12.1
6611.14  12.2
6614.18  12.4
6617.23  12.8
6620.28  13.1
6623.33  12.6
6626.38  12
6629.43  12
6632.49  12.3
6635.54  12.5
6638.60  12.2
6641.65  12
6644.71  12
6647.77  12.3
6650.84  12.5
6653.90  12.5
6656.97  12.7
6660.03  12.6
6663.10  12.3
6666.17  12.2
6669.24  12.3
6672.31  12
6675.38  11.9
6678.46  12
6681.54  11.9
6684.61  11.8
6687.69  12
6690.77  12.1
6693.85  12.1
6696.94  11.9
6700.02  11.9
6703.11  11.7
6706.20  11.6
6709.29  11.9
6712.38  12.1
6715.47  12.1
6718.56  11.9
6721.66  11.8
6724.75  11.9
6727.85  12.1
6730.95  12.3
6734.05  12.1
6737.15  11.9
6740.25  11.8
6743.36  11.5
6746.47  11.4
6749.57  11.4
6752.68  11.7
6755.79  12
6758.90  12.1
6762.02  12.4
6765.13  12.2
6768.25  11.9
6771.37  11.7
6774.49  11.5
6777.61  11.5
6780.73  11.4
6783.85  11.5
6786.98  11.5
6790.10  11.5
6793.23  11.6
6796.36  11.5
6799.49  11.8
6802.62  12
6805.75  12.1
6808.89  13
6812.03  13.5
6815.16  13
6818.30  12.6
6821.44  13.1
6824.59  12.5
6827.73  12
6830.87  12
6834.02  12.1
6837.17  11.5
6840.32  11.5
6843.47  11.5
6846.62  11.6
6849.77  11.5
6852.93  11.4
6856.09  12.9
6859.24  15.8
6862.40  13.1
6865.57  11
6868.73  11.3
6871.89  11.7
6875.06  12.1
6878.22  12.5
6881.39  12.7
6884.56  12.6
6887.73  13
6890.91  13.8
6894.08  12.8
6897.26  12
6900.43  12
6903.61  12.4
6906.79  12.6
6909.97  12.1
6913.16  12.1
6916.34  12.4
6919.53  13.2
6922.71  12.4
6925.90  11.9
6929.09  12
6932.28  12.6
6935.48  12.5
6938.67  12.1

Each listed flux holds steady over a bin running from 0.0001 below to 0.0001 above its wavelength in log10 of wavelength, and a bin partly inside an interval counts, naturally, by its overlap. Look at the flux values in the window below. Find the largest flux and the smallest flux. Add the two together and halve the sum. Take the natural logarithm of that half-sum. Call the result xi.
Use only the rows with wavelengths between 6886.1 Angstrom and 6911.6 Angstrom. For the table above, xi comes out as 2.56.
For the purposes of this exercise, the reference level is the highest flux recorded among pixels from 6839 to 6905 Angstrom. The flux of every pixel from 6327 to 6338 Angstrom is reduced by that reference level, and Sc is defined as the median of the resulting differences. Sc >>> -3.9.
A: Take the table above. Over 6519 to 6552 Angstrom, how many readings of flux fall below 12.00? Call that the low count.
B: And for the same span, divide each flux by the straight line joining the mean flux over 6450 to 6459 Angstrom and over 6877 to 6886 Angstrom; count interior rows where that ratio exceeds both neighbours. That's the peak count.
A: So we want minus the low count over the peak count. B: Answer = 0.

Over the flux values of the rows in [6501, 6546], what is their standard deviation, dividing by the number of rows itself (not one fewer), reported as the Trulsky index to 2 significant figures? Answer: 0.21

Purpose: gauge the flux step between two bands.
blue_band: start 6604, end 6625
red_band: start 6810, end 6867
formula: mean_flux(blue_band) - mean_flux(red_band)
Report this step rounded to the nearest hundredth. 0.09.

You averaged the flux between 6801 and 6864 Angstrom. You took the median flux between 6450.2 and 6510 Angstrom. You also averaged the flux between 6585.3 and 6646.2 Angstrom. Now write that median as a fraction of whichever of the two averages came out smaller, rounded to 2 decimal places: 0.98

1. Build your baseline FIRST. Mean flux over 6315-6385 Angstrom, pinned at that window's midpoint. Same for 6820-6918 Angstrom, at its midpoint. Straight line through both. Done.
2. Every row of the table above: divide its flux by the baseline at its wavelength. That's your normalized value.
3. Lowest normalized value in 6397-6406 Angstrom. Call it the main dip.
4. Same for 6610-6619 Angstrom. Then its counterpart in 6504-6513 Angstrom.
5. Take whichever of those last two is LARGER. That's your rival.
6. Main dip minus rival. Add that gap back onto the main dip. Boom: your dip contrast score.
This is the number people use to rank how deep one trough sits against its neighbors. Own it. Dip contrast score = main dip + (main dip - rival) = 1.04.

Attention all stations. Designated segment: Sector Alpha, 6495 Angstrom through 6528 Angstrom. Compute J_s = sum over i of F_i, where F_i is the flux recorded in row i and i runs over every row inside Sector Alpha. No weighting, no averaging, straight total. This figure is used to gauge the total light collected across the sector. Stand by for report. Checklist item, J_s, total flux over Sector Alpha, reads 135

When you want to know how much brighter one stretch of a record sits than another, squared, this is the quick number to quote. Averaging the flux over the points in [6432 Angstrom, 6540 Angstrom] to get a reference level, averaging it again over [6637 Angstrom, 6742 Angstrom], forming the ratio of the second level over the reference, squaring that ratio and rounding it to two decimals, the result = 0.98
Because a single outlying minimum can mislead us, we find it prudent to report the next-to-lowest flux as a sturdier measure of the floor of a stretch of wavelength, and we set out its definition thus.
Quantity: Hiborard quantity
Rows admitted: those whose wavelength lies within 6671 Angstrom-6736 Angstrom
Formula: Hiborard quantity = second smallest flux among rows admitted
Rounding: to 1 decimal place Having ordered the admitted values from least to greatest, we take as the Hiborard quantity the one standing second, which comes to 11.7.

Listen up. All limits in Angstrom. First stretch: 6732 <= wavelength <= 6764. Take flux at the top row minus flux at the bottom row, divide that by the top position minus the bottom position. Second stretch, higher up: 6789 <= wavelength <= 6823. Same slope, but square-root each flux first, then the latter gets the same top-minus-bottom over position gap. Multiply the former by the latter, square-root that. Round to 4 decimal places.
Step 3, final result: 0.0088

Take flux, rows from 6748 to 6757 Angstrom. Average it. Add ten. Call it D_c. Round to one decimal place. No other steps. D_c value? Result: 21.7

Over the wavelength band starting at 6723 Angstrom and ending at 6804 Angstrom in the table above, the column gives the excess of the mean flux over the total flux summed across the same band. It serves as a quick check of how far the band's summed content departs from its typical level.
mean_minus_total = -294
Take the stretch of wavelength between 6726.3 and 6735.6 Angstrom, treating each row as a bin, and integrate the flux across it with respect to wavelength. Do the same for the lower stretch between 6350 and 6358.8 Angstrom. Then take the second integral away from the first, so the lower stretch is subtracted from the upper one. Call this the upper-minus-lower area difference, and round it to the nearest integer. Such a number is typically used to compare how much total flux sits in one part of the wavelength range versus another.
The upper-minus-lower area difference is 9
